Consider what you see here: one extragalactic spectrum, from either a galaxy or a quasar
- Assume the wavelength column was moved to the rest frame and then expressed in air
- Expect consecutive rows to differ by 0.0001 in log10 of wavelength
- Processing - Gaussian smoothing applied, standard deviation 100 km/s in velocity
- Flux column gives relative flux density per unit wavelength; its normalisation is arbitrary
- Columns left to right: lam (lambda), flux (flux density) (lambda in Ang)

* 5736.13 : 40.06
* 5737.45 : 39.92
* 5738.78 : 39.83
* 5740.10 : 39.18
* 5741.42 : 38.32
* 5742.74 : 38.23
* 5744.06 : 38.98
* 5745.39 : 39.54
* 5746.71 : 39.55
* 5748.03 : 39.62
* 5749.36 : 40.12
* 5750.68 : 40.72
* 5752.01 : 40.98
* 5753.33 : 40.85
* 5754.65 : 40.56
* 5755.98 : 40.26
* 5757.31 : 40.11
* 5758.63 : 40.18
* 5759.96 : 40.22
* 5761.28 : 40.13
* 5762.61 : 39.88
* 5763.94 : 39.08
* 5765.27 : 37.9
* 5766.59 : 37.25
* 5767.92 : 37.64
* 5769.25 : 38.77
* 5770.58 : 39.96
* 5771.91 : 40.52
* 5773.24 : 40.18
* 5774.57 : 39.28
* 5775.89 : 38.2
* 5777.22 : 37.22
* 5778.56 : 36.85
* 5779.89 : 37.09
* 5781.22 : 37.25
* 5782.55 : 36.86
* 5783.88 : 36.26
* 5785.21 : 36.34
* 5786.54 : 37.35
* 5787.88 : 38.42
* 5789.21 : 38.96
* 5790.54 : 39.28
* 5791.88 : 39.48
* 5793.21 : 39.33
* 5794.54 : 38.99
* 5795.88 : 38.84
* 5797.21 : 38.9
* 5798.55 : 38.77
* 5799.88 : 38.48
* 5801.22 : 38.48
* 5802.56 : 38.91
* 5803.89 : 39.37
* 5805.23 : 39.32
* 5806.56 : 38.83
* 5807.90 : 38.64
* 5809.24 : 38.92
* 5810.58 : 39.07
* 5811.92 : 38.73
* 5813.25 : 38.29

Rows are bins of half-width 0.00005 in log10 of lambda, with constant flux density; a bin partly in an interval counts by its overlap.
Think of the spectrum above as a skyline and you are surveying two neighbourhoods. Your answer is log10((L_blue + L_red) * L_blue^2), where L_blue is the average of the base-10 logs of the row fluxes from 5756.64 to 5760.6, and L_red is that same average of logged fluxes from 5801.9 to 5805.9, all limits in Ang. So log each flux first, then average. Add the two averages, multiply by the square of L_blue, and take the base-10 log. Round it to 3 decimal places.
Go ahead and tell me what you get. 0.915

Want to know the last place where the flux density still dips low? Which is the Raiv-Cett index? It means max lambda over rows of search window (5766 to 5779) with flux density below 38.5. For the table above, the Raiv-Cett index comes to 5778.56 Ang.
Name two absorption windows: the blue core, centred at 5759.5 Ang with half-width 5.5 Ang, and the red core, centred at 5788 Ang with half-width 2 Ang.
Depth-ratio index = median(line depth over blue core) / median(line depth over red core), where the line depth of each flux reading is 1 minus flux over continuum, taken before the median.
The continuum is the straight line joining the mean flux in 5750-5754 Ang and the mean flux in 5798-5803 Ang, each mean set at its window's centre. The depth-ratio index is 0.5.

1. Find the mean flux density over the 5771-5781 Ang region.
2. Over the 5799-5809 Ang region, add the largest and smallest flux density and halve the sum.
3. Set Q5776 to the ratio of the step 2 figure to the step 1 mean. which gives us 1.01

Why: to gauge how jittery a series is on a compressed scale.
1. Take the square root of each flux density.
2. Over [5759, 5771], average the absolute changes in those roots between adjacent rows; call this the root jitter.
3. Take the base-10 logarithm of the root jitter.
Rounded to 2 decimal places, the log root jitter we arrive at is -1.24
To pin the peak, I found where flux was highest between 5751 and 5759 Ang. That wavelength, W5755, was 5752.01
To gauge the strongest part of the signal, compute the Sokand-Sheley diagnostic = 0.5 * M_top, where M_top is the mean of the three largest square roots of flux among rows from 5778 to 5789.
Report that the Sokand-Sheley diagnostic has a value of 3.07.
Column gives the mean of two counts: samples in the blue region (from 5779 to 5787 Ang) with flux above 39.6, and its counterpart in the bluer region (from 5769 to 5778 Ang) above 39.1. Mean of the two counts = 2.0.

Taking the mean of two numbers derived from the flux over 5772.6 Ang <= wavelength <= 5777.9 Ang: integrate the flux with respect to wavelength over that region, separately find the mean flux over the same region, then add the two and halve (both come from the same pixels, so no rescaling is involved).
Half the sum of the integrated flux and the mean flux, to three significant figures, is 122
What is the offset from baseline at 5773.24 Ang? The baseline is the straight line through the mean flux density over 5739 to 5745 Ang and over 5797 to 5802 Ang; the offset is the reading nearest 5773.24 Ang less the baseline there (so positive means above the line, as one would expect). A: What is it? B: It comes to 1.5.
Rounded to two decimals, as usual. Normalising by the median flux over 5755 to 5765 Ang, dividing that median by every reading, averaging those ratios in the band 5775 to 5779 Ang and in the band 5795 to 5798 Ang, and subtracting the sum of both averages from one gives -1.10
